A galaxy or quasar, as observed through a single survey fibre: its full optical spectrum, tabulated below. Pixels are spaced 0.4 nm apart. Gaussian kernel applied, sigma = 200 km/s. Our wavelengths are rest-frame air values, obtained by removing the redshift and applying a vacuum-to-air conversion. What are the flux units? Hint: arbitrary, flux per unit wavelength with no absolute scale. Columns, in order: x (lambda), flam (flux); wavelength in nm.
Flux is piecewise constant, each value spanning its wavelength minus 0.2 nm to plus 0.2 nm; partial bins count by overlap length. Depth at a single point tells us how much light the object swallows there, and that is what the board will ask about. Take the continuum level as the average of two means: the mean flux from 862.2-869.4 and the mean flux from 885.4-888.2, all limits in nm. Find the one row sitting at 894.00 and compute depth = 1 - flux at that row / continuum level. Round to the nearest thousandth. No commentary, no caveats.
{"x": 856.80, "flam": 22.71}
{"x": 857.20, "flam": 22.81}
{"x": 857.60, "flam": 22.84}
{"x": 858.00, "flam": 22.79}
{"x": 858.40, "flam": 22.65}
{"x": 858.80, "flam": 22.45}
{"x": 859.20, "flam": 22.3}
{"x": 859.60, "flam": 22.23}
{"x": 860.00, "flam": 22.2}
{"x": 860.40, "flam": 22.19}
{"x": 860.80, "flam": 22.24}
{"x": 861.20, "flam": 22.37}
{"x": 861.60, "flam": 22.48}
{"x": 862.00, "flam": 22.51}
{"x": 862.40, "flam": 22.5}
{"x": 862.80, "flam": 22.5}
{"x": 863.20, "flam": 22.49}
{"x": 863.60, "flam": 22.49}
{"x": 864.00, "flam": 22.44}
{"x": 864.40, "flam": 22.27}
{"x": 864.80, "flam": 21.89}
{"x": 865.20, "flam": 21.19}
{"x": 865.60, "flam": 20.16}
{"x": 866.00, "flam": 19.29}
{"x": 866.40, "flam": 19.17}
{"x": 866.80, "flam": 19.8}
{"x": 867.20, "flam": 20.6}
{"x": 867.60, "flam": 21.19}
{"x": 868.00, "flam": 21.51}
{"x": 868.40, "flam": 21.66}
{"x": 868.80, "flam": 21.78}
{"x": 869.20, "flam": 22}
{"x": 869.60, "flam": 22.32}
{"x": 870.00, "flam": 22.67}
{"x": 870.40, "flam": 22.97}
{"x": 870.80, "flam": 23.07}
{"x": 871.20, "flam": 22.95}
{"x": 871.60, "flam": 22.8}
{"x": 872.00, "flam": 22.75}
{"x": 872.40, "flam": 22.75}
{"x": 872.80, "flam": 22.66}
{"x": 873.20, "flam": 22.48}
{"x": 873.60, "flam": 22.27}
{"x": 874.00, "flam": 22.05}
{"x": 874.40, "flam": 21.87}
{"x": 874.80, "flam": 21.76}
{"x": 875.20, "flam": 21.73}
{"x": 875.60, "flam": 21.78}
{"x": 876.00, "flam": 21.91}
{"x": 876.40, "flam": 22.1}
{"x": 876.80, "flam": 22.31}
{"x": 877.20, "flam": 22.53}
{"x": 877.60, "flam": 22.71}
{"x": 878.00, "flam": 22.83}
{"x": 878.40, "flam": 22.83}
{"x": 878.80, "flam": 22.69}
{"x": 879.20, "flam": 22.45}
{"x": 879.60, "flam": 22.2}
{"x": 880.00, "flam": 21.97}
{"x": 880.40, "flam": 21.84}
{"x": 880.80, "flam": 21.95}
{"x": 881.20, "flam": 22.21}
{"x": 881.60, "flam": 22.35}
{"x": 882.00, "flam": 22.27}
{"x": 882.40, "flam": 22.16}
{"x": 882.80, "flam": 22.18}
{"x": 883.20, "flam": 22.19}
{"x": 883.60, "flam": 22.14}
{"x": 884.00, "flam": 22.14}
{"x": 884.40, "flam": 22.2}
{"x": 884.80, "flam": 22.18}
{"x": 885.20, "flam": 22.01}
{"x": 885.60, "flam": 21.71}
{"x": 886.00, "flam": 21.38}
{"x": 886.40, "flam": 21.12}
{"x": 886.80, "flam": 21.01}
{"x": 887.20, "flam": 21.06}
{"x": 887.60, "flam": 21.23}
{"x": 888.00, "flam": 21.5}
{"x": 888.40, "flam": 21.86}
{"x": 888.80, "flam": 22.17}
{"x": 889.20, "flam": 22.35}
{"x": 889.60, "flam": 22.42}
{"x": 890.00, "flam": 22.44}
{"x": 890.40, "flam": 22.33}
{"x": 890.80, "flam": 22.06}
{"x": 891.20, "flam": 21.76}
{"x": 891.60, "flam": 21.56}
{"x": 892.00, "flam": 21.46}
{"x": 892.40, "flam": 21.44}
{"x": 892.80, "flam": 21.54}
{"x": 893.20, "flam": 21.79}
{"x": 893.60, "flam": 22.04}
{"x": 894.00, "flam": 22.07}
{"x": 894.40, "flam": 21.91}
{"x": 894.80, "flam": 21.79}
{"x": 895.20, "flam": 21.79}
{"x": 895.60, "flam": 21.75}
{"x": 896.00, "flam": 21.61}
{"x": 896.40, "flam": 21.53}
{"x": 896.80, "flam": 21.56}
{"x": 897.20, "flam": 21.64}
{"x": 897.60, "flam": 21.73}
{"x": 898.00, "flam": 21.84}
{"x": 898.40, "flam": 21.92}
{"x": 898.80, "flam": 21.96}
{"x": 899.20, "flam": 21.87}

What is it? -0.034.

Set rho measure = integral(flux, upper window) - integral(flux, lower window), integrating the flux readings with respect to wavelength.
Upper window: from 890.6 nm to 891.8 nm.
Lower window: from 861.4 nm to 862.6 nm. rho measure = -0.8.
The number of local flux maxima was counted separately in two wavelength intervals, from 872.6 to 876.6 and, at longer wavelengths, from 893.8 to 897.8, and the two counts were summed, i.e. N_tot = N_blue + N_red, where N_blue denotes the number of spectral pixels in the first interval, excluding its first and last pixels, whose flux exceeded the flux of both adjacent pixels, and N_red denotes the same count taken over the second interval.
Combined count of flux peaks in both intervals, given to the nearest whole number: 0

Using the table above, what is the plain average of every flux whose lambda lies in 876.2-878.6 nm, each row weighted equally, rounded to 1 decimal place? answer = 22.6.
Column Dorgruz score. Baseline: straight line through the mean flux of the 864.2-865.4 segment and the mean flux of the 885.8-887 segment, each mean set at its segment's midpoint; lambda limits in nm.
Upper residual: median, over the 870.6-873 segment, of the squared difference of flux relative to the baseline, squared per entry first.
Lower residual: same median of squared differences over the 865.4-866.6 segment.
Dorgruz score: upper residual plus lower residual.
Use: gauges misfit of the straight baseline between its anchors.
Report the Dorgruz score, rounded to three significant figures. 7.48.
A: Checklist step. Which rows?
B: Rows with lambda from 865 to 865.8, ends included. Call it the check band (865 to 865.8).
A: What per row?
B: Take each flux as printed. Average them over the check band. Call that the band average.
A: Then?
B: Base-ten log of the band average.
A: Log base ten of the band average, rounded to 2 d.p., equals 1.32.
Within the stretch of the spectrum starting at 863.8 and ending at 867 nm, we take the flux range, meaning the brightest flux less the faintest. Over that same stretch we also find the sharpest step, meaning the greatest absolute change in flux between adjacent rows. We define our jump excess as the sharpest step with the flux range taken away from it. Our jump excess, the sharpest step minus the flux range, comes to -2.2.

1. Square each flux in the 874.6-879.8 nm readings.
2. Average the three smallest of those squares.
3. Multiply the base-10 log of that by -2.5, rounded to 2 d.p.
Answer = -6.69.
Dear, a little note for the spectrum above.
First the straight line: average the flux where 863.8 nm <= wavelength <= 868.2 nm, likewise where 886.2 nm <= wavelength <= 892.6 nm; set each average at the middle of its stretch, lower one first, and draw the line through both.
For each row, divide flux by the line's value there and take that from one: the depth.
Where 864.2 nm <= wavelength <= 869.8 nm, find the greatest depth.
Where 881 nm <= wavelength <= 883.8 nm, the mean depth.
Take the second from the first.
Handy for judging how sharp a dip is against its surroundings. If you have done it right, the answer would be 0.116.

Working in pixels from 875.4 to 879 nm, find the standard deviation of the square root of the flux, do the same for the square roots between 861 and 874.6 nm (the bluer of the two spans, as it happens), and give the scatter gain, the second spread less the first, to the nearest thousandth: 0.070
